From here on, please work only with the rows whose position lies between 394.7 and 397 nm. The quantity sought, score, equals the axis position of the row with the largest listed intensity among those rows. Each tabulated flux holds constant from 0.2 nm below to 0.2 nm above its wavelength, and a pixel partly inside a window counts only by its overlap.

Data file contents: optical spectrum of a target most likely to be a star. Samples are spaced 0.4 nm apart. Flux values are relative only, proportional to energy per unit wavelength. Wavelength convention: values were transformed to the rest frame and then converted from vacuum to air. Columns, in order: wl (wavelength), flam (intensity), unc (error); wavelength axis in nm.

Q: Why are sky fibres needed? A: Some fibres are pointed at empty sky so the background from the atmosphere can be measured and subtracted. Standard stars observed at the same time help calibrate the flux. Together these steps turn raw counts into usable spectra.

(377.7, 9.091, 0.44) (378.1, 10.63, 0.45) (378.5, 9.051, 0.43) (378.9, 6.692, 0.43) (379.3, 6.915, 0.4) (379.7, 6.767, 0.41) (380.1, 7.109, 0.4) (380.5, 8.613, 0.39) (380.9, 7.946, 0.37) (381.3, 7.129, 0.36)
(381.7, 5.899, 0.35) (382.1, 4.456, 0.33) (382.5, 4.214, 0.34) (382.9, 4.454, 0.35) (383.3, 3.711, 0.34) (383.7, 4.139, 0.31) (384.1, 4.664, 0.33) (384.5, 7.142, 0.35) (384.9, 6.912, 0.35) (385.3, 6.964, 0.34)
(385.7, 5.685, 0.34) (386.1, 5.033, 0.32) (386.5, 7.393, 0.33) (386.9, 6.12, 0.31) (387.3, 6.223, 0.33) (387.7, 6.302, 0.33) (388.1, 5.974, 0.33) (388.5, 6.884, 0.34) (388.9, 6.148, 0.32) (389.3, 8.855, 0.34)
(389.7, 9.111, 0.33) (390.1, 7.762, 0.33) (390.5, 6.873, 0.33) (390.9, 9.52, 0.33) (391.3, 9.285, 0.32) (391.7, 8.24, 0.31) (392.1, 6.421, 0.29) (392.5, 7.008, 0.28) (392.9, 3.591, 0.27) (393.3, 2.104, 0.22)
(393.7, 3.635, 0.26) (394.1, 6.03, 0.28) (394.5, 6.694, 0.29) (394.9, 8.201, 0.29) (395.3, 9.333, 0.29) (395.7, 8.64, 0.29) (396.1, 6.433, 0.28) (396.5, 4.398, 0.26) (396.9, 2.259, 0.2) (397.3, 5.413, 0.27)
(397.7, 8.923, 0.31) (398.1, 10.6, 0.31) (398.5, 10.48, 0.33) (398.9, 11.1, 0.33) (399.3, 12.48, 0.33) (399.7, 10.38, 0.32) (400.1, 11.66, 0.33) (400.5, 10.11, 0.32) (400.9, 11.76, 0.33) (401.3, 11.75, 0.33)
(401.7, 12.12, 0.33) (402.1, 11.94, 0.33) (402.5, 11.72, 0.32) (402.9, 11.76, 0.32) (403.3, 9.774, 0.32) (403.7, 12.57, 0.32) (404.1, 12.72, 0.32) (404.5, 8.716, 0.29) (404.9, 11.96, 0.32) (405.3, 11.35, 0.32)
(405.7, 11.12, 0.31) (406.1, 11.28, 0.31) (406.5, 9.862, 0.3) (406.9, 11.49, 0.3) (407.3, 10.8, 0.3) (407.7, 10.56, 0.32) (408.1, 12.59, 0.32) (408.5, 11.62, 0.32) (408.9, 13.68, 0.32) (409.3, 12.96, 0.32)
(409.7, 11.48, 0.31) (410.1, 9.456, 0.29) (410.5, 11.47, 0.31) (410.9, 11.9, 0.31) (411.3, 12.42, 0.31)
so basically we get 395.3 nm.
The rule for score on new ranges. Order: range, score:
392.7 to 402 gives 399.3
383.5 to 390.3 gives 389.7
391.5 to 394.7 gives 391.7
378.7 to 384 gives 380.5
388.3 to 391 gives 390.9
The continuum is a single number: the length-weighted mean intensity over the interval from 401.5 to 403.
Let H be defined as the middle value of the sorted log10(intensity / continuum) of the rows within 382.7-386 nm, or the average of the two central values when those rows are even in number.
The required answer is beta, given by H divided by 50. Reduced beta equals -0.0073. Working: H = -0.36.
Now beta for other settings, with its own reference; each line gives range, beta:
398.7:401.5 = -0.0002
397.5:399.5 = -0.0010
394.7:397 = -0.0043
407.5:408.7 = -0.0002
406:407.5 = -0.0006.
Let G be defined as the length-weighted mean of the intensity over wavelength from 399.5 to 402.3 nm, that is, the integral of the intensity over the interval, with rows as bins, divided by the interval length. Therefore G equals 11.4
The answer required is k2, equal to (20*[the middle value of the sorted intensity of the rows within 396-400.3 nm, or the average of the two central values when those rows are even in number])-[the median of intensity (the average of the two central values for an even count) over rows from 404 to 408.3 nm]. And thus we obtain 196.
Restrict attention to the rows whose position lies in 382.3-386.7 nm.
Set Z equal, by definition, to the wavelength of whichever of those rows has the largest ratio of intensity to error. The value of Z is 386.5 nm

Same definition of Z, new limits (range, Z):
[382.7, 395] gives 391.3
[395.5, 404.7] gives 404.1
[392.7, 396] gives 395.3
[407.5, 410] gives 408.9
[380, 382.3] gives 380.5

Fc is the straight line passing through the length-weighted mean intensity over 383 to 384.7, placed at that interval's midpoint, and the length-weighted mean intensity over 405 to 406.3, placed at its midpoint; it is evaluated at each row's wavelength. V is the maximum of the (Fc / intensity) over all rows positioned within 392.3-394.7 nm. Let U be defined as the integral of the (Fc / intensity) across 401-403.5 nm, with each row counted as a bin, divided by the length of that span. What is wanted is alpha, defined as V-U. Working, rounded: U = 0.90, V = 3.6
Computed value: 2.7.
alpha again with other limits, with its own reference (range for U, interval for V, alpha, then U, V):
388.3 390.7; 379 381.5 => -0.3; 0.88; 0.6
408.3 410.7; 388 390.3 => 0.0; 1.07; 1.0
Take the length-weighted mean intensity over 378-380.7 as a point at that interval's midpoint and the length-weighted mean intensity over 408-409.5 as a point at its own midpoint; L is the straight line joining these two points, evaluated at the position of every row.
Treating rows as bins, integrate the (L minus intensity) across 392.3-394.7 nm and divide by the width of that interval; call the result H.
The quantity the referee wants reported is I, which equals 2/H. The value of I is 0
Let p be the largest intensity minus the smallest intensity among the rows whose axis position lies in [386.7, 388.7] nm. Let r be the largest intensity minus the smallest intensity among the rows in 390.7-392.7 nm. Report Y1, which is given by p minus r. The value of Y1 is -2.2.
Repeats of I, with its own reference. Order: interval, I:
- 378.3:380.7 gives 5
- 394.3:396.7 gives 1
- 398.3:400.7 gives 13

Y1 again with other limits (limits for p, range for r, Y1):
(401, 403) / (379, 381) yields -1.4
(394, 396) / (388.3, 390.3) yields 0.3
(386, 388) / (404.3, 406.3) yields -0.9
